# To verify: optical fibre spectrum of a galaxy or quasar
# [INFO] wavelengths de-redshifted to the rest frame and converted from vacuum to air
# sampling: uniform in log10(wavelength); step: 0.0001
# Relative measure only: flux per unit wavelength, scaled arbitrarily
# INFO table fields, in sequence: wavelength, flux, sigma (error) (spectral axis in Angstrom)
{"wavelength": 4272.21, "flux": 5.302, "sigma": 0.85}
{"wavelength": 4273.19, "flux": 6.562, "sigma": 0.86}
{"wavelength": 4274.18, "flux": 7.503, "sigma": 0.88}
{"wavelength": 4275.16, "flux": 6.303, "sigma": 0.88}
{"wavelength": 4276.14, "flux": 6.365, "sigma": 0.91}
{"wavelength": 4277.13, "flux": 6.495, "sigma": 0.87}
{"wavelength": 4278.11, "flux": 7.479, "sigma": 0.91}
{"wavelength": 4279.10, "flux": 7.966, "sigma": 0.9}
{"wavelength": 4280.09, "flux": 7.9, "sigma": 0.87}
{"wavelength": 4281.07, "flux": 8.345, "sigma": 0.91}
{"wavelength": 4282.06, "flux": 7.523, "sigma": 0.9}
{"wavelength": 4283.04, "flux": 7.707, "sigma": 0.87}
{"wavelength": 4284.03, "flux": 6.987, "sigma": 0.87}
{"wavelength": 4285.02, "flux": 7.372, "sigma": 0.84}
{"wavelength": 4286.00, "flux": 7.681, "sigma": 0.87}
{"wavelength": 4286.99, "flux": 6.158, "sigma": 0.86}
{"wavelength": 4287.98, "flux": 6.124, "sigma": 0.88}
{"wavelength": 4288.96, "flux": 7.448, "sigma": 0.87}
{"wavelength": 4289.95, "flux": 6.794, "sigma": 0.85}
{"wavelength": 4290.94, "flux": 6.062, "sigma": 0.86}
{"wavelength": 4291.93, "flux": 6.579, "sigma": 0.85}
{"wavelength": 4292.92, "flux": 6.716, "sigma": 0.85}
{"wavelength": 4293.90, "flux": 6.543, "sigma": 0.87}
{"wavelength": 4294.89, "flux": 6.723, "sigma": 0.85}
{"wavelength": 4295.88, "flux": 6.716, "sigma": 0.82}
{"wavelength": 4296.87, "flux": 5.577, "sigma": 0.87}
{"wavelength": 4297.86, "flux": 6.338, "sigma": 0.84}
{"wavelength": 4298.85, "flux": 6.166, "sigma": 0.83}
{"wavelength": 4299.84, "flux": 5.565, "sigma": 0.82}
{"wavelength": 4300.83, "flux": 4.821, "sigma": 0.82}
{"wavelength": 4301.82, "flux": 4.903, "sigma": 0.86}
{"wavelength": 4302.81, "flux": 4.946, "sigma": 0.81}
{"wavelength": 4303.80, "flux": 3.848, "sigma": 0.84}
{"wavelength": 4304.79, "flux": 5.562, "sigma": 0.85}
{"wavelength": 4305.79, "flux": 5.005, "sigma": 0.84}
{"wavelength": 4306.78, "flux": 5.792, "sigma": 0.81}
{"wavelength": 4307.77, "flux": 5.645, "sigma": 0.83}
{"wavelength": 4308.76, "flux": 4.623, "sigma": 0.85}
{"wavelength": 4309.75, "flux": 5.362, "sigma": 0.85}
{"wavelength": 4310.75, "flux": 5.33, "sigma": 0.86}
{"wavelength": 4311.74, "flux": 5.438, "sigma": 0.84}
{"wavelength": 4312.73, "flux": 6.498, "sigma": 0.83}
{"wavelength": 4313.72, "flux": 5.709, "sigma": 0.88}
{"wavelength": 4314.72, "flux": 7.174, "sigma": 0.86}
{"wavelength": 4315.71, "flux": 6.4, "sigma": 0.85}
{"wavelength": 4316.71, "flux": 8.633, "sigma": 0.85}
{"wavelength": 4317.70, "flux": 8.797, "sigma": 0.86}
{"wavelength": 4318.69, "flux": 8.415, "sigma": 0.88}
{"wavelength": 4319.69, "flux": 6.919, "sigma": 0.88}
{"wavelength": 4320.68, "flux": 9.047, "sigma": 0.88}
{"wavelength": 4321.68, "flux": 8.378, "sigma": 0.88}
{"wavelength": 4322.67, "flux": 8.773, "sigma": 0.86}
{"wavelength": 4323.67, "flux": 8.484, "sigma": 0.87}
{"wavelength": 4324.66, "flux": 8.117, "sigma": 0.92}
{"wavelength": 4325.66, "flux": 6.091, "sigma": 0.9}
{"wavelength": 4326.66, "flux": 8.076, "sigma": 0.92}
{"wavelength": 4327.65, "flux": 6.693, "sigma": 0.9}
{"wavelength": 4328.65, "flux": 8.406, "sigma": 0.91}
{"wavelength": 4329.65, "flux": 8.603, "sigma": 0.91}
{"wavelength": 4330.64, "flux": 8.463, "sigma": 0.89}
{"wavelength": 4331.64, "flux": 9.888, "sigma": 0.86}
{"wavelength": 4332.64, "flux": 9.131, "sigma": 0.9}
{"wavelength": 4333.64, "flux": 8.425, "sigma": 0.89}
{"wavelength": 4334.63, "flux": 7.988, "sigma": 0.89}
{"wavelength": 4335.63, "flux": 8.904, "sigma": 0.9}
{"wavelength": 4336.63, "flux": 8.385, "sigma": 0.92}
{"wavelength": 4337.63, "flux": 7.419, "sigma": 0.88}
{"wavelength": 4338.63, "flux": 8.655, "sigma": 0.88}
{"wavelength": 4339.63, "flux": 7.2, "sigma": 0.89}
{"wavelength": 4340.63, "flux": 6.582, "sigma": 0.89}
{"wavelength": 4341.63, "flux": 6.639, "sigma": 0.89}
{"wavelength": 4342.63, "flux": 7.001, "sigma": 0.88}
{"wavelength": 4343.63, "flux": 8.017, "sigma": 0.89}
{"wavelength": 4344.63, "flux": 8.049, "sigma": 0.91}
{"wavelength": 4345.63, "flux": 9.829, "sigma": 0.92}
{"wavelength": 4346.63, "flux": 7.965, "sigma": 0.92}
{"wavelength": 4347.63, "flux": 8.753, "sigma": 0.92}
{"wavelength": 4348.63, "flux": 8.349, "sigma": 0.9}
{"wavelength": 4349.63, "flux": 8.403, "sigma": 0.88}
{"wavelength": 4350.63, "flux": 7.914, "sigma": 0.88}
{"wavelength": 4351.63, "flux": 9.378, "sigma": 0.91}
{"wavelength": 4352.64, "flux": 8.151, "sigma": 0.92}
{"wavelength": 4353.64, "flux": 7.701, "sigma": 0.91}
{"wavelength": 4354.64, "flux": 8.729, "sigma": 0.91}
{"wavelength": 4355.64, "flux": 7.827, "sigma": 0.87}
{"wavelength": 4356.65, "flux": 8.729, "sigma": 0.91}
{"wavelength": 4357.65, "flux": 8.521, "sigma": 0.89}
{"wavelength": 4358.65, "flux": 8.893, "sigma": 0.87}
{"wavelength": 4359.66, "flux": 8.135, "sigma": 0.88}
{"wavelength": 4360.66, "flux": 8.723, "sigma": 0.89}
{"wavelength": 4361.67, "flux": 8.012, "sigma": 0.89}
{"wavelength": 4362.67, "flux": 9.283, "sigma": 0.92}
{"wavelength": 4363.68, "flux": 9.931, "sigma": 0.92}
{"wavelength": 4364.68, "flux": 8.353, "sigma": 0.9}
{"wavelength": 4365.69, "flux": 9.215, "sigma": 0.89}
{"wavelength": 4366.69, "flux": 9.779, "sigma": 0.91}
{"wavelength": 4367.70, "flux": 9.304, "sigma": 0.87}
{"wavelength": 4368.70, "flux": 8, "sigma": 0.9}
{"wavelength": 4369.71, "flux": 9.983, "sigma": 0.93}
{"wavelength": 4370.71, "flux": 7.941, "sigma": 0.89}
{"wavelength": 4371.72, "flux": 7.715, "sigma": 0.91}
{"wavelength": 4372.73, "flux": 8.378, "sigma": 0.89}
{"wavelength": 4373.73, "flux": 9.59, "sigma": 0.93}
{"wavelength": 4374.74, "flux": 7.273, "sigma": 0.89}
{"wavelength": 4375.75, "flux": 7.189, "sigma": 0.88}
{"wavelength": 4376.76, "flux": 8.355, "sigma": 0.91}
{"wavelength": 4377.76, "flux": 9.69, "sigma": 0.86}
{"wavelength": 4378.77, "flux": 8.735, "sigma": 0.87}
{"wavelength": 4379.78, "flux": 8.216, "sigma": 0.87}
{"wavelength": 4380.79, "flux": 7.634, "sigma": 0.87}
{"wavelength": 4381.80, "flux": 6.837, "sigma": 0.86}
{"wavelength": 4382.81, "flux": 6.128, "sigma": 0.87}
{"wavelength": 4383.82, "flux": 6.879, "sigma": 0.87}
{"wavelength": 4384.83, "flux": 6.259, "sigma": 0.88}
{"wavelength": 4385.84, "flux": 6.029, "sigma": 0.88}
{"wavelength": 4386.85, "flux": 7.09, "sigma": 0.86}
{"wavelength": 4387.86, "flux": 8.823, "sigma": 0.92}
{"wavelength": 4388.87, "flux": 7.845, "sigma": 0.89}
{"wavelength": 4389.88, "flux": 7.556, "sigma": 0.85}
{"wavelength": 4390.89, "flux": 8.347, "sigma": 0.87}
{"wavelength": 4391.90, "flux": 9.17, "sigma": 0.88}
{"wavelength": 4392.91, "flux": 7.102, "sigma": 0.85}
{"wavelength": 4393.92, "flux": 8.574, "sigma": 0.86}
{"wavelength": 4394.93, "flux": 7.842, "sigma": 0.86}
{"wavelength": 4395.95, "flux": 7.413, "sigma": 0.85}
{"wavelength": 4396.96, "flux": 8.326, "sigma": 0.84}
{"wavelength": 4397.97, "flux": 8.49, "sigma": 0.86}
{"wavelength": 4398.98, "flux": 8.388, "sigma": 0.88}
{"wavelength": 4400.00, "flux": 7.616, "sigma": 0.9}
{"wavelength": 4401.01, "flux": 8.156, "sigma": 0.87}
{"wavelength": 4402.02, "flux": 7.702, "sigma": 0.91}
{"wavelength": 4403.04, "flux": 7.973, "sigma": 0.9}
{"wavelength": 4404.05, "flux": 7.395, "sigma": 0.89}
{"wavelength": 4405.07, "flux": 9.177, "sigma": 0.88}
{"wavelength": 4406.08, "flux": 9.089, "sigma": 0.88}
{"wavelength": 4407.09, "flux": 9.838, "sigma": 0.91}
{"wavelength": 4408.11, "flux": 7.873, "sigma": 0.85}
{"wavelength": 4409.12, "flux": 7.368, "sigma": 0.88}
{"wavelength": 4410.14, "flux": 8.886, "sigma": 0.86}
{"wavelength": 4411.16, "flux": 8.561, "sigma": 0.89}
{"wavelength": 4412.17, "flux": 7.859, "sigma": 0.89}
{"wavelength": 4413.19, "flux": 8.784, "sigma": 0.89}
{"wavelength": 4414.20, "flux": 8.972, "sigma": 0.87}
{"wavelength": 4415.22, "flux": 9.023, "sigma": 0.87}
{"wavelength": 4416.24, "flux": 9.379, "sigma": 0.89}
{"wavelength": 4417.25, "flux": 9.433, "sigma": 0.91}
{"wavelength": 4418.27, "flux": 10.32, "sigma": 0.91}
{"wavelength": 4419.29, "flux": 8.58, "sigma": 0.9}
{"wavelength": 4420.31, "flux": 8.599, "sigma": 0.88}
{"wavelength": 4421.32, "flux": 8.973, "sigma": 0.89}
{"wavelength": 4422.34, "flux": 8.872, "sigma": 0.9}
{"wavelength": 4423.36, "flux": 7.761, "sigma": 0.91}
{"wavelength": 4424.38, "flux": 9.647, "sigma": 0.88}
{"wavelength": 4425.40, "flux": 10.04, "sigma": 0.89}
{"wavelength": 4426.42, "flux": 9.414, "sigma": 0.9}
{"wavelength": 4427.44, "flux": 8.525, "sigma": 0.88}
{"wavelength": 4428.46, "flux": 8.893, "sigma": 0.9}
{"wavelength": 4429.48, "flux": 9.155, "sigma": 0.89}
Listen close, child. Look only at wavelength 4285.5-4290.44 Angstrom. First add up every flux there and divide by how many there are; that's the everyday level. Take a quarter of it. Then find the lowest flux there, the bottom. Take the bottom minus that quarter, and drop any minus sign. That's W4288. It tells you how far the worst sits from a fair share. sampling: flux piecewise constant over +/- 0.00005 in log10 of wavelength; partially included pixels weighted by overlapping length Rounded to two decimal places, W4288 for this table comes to 4.41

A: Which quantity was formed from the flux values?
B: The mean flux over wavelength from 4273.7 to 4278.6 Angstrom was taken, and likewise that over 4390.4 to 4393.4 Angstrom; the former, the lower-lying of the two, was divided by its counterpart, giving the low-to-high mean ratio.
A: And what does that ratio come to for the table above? 0.83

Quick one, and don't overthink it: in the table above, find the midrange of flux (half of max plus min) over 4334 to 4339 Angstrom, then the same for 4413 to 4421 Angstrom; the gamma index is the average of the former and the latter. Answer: 8.8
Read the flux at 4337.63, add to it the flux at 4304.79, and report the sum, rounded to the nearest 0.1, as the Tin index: 13.0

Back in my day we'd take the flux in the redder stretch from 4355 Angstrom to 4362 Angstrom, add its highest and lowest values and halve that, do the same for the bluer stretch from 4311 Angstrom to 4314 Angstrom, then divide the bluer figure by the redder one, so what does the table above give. 0.71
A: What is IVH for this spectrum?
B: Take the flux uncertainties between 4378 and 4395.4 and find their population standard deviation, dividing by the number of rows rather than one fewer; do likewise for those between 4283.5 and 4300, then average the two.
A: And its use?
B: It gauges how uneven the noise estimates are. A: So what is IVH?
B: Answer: 0.0169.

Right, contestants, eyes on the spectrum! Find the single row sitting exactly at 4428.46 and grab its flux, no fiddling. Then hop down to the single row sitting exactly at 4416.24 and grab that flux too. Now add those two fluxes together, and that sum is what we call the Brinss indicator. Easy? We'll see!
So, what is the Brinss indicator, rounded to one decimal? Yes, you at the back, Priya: 18.3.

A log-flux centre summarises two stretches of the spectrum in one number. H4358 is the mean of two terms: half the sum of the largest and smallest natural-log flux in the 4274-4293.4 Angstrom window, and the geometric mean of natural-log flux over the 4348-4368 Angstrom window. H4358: 2.059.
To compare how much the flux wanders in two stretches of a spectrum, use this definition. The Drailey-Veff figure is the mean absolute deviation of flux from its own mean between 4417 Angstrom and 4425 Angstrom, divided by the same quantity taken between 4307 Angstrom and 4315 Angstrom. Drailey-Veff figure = 1.05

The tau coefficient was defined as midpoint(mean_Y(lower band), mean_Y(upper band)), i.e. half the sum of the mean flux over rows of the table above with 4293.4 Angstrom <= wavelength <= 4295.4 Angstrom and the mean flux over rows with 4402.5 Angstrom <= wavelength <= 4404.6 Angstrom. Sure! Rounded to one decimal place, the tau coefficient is 7.2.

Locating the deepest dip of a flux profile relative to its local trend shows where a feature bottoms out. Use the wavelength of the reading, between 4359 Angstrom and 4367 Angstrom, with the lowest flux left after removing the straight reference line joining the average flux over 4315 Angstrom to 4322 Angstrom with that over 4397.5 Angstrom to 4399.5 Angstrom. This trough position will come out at 4361.67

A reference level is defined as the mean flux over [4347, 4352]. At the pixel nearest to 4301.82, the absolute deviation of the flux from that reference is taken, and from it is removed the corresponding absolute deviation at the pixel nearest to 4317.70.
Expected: 3.4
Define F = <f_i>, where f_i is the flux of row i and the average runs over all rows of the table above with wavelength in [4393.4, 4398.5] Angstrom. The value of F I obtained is 8.13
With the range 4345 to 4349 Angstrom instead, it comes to 8.72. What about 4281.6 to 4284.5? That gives 7.41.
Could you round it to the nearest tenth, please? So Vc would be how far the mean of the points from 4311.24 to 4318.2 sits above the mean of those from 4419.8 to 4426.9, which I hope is -2.1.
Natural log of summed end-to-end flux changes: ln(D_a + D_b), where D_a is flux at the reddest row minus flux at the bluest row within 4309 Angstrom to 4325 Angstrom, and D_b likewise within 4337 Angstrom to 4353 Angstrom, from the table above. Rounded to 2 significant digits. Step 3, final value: 1.2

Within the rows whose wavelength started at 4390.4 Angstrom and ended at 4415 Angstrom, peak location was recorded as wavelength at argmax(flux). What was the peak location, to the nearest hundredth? 4407.09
